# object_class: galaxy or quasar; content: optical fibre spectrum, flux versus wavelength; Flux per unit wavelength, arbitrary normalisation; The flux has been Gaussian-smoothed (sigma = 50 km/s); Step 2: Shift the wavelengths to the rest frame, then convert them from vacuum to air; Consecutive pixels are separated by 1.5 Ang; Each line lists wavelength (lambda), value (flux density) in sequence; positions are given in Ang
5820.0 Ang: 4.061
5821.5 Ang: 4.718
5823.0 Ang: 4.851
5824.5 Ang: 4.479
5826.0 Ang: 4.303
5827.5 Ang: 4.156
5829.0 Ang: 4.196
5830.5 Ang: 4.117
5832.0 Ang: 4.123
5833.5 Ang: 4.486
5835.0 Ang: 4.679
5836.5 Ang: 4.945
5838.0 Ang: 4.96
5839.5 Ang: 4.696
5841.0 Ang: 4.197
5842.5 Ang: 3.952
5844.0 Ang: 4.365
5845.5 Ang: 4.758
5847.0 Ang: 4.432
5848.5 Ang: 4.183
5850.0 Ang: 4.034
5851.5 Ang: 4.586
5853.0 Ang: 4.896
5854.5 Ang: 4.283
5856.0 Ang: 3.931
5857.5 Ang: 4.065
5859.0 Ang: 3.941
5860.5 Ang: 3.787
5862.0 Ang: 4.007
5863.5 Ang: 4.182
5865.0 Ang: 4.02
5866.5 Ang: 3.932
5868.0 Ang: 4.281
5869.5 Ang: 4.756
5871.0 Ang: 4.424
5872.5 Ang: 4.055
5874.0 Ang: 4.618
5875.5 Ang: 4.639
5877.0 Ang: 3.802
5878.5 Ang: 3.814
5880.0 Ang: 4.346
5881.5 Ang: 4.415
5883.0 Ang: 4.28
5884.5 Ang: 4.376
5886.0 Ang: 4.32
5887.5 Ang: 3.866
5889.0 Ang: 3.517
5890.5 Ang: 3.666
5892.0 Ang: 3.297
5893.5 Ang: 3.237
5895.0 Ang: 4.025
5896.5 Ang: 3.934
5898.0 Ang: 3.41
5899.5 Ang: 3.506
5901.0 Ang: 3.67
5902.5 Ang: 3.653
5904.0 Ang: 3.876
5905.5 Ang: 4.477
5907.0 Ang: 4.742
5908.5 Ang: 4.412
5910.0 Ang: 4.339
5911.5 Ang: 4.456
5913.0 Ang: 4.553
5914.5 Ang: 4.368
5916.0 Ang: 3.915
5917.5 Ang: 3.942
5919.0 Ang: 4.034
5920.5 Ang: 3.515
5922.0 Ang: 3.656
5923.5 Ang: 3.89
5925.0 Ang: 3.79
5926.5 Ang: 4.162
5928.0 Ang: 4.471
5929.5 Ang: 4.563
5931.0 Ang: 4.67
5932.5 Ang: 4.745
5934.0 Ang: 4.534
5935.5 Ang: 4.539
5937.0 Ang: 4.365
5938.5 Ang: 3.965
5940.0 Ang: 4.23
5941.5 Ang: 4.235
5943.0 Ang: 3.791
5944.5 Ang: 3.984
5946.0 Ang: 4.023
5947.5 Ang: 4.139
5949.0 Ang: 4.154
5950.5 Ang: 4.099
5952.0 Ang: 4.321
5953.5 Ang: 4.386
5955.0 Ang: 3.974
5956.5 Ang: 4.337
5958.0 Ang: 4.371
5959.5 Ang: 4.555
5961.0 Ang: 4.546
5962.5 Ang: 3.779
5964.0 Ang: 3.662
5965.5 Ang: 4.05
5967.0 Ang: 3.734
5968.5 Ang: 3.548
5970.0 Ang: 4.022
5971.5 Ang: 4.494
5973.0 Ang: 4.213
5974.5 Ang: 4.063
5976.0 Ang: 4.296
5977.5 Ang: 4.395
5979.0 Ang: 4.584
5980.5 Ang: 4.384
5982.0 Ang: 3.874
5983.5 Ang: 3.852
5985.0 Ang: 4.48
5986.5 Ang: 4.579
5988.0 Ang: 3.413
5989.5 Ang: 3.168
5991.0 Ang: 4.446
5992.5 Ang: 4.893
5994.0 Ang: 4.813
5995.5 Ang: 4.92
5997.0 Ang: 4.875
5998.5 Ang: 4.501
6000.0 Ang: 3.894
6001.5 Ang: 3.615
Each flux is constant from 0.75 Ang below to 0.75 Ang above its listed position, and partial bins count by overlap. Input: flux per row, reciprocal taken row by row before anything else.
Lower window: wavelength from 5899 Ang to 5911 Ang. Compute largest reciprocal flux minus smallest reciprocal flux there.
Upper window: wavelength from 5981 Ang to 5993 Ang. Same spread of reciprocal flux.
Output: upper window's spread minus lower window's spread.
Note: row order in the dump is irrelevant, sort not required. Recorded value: 0.037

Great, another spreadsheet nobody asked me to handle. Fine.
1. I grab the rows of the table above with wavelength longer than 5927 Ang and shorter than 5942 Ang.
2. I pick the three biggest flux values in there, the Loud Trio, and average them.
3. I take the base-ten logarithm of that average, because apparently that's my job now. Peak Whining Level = 0.668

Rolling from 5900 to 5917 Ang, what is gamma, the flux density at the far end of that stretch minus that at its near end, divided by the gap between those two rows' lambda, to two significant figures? 0.016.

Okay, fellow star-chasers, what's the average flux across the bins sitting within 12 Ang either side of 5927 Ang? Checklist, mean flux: 4.2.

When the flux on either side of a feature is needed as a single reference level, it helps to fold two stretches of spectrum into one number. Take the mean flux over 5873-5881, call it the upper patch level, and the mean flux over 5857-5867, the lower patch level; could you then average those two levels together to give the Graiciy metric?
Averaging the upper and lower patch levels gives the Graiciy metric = 4.12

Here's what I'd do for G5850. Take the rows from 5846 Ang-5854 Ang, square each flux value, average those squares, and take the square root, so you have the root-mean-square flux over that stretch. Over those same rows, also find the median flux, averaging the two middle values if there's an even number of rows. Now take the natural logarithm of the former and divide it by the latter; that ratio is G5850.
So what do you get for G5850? 0.336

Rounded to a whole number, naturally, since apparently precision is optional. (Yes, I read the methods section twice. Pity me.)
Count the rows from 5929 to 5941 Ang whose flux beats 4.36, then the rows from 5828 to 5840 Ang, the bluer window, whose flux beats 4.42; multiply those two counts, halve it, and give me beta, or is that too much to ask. 15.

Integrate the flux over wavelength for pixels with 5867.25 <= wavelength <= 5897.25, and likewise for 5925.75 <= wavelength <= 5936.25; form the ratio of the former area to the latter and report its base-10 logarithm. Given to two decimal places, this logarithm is 0.41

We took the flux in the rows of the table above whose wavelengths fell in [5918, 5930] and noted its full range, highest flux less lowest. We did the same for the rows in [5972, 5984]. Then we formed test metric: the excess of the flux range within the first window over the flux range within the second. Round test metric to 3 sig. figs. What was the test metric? 0.316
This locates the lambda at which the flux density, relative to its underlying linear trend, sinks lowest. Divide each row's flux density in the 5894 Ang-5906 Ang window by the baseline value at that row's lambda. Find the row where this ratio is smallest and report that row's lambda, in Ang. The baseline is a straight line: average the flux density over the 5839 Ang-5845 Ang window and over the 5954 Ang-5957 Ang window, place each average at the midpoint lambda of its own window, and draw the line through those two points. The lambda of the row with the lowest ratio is 5898.0 Ang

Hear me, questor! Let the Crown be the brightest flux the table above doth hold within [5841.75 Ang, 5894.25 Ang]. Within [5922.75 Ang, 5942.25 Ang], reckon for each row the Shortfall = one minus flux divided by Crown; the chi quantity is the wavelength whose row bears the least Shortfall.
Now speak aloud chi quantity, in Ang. 5932.5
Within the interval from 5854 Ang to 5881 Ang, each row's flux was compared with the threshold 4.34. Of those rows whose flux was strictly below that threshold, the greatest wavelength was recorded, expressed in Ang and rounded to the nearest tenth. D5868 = 5878.5 Ang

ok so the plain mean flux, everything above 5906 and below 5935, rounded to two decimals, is 4.25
